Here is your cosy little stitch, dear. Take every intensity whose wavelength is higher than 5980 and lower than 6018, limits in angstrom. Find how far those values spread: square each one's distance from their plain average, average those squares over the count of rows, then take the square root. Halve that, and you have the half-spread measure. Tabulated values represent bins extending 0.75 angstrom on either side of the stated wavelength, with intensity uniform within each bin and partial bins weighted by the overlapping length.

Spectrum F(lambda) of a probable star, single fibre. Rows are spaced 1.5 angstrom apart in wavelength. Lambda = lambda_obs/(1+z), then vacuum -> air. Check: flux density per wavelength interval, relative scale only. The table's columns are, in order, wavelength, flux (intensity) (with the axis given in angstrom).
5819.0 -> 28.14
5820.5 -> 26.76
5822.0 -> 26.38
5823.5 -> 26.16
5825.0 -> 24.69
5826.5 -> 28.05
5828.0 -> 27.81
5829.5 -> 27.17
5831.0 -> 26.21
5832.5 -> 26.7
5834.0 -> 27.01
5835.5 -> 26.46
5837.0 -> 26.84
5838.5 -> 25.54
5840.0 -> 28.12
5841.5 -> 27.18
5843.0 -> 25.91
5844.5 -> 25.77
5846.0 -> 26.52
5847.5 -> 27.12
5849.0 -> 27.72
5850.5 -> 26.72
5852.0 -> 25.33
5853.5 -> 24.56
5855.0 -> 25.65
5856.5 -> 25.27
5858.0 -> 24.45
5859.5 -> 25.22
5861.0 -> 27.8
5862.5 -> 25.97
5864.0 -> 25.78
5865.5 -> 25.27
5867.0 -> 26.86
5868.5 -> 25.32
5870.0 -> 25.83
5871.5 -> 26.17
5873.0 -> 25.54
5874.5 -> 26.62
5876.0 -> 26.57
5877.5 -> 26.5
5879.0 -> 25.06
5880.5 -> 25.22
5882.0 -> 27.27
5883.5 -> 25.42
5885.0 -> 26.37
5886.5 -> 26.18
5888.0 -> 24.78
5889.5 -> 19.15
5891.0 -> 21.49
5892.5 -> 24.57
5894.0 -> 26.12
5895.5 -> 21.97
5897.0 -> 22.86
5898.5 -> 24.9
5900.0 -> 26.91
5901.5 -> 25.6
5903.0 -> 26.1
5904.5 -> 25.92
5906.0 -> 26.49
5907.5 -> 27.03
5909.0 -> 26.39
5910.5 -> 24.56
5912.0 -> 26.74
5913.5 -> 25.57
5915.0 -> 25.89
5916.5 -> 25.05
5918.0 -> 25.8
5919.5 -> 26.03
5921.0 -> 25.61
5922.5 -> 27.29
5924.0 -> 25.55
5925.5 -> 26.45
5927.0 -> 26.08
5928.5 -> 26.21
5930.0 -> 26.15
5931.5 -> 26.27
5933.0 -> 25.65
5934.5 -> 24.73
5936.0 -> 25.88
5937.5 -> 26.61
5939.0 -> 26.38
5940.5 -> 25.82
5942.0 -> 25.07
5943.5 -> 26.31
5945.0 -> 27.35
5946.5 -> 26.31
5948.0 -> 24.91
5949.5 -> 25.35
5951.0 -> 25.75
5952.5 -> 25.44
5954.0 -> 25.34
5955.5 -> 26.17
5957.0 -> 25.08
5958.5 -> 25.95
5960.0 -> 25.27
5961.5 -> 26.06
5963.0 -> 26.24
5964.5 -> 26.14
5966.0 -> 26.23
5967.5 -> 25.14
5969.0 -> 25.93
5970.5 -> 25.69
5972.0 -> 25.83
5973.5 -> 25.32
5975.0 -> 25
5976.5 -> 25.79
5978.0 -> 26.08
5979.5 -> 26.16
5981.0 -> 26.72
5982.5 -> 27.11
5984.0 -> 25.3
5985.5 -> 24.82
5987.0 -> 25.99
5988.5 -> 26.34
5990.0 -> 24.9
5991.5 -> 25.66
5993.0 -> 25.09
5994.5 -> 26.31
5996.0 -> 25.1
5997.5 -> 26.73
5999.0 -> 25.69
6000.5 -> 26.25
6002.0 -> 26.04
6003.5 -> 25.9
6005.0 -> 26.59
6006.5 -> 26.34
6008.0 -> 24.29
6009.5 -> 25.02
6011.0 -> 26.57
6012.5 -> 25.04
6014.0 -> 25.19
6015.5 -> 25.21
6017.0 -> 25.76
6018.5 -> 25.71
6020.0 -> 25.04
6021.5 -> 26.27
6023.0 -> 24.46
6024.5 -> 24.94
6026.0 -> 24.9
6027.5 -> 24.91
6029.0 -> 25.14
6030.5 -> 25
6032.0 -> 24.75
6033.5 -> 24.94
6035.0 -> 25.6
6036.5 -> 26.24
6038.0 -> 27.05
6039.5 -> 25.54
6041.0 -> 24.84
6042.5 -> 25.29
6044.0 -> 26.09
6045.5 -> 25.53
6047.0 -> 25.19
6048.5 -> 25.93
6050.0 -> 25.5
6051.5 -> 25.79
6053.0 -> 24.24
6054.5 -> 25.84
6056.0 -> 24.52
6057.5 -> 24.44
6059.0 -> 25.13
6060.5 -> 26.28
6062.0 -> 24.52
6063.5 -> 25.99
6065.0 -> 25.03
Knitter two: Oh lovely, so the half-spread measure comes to 0.36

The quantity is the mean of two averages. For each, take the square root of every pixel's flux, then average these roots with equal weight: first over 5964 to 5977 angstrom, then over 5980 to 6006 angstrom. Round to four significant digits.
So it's 5.078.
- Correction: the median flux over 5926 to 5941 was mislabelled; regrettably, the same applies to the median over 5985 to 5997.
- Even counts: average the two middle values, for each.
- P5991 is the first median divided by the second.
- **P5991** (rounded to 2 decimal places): 1.03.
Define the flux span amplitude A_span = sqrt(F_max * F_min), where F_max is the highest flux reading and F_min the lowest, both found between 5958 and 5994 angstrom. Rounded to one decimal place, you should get 25.9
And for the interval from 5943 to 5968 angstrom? 26.1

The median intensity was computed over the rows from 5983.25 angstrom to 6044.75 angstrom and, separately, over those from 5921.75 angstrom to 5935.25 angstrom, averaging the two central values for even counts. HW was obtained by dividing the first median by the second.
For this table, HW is 0.97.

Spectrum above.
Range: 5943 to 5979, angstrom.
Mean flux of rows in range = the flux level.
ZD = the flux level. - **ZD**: 25.8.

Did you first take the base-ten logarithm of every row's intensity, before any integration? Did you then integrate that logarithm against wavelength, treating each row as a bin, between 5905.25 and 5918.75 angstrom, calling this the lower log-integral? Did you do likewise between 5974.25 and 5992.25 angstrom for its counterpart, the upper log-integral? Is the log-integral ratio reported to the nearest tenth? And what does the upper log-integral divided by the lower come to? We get 1.3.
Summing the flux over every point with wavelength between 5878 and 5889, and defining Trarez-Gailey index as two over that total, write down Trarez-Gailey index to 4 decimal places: 0.0111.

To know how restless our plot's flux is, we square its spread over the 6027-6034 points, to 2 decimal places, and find 0.02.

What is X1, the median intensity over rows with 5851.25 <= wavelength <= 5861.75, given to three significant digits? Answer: 25.3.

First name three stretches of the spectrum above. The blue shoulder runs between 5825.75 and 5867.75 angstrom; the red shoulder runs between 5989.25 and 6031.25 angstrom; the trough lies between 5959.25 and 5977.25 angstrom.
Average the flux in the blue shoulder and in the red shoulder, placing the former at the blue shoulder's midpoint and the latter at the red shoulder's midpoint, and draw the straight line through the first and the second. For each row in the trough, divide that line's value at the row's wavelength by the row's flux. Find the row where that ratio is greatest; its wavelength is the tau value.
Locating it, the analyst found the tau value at 5975.0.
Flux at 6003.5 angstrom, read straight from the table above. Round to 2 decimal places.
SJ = 25.90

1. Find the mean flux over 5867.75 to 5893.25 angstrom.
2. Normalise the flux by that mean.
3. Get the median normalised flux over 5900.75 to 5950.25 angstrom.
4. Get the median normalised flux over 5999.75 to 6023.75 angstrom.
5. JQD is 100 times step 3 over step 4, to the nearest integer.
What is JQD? 101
